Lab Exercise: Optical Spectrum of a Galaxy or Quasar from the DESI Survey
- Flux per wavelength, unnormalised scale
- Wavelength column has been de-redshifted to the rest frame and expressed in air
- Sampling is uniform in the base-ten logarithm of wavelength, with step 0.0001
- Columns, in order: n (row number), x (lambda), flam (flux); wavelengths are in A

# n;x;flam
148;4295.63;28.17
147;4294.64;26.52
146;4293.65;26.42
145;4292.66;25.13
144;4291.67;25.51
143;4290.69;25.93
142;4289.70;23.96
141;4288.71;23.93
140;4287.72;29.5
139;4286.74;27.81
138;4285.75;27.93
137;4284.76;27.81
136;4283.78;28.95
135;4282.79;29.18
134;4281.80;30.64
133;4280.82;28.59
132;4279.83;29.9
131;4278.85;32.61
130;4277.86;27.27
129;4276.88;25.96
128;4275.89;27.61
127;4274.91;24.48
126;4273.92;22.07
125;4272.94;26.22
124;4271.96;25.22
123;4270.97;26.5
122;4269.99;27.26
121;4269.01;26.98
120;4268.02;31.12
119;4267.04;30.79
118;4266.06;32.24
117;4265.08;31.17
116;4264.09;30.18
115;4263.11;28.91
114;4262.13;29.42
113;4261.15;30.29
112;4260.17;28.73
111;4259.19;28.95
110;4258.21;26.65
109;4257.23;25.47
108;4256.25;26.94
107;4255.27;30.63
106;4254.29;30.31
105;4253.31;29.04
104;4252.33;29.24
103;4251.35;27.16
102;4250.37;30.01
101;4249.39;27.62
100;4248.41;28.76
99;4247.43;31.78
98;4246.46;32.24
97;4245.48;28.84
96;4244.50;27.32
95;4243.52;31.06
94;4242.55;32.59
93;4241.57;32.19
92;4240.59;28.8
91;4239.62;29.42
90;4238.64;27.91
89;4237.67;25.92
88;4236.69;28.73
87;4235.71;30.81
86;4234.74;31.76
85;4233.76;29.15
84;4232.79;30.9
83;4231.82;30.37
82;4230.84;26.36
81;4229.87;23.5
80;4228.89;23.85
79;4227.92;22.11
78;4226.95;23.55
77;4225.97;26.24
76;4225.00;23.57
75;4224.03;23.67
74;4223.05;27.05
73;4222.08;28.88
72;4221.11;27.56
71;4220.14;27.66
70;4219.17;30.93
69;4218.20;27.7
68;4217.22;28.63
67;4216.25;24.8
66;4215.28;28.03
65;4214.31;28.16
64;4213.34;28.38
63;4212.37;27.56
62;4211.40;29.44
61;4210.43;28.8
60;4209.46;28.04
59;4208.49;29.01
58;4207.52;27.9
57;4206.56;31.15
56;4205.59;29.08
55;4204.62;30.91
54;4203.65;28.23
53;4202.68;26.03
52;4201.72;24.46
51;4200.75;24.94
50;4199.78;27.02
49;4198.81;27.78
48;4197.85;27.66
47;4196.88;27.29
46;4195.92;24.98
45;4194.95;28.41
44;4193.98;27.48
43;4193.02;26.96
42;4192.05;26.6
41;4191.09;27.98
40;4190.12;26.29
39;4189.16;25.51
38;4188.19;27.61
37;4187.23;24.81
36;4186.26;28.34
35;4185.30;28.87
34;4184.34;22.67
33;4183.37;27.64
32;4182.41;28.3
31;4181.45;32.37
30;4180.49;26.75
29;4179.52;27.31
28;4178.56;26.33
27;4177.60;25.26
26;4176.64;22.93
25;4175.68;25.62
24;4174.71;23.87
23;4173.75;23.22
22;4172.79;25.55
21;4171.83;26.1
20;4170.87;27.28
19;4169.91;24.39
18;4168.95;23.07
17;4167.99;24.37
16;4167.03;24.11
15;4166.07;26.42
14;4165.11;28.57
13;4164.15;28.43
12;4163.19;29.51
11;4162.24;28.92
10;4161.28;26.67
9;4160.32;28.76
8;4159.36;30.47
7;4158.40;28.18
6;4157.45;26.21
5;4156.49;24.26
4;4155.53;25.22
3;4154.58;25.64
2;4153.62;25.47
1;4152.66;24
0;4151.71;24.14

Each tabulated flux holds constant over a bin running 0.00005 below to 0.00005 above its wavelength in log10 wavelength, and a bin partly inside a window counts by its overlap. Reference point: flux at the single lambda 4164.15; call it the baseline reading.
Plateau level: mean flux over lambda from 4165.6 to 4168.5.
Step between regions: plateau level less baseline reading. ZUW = -3.5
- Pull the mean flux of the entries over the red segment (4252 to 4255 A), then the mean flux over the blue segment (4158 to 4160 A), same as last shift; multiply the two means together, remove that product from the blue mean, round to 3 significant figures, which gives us -837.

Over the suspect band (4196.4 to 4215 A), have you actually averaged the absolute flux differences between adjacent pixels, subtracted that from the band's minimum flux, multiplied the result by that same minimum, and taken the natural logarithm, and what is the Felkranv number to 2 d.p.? 6.34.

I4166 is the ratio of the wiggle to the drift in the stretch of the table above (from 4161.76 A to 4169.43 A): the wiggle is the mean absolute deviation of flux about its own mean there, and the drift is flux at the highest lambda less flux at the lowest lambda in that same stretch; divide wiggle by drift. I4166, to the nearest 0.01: -0.37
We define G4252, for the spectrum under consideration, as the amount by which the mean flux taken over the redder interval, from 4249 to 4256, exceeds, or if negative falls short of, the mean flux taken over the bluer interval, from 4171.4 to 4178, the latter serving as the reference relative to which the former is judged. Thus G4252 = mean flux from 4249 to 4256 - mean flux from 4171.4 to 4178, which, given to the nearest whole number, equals 4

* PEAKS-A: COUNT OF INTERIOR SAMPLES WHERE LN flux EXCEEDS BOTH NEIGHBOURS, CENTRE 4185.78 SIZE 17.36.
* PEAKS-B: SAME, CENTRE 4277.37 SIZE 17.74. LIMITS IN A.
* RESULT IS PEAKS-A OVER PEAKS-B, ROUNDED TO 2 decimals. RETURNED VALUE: 1.00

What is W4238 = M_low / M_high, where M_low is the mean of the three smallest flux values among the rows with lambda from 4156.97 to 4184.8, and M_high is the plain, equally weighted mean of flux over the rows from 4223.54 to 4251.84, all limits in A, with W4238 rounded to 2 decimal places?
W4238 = 0.81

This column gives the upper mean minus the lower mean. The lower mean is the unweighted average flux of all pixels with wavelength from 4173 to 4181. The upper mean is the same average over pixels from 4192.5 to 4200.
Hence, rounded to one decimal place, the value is 2.0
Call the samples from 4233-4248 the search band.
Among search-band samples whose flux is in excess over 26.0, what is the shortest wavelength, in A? 4233.76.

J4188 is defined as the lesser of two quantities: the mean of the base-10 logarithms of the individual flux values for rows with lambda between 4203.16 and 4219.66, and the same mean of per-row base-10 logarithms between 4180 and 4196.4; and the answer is 1.43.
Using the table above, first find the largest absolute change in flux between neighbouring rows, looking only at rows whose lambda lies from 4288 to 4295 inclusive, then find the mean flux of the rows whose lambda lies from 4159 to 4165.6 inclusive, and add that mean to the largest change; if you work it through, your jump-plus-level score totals 30.7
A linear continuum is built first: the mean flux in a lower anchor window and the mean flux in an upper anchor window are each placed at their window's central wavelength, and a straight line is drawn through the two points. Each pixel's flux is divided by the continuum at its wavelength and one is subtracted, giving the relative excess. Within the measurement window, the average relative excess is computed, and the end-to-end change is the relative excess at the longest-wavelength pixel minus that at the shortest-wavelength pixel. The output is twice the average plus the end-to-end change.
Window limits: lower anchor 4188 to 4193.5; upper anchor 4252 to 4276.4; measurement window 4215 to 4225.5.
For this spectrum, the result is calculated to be -0.19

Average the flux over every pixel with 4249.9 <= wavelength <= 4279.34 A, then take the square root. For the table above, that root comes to 5.32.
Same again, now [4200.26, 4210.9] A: 5.30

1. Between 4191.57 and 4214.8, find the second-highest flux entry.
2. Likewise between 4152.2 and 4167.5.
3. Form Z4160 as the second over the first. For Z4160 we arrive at 0.95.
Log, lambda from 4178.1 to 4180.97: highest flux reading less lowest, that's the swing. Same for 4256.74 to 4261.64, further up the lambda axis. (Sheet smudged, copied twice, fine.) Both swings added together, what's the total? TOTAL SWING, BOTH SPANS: 5.8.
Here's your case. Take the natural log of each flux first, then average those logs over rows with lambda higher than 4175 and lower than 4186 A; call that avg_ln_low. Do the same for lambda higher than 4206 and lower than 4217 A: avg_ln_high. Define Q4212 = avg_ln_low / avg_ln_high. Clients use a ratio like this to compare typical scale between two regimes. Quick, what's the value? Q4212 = 0.98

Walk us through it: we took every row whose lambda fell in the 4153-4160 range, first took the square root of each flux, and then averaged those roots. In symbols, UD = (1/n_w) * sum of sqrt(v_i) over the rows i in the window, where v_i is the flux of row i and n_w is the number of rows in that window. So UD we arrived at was 5.14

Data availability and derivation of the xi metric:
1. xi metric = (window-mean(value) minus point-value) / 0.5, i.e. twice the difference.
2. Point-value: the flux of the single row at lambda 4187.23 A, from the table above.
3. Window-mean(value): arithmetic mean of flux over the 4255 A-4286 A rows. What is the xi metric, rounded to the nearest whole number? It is 7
